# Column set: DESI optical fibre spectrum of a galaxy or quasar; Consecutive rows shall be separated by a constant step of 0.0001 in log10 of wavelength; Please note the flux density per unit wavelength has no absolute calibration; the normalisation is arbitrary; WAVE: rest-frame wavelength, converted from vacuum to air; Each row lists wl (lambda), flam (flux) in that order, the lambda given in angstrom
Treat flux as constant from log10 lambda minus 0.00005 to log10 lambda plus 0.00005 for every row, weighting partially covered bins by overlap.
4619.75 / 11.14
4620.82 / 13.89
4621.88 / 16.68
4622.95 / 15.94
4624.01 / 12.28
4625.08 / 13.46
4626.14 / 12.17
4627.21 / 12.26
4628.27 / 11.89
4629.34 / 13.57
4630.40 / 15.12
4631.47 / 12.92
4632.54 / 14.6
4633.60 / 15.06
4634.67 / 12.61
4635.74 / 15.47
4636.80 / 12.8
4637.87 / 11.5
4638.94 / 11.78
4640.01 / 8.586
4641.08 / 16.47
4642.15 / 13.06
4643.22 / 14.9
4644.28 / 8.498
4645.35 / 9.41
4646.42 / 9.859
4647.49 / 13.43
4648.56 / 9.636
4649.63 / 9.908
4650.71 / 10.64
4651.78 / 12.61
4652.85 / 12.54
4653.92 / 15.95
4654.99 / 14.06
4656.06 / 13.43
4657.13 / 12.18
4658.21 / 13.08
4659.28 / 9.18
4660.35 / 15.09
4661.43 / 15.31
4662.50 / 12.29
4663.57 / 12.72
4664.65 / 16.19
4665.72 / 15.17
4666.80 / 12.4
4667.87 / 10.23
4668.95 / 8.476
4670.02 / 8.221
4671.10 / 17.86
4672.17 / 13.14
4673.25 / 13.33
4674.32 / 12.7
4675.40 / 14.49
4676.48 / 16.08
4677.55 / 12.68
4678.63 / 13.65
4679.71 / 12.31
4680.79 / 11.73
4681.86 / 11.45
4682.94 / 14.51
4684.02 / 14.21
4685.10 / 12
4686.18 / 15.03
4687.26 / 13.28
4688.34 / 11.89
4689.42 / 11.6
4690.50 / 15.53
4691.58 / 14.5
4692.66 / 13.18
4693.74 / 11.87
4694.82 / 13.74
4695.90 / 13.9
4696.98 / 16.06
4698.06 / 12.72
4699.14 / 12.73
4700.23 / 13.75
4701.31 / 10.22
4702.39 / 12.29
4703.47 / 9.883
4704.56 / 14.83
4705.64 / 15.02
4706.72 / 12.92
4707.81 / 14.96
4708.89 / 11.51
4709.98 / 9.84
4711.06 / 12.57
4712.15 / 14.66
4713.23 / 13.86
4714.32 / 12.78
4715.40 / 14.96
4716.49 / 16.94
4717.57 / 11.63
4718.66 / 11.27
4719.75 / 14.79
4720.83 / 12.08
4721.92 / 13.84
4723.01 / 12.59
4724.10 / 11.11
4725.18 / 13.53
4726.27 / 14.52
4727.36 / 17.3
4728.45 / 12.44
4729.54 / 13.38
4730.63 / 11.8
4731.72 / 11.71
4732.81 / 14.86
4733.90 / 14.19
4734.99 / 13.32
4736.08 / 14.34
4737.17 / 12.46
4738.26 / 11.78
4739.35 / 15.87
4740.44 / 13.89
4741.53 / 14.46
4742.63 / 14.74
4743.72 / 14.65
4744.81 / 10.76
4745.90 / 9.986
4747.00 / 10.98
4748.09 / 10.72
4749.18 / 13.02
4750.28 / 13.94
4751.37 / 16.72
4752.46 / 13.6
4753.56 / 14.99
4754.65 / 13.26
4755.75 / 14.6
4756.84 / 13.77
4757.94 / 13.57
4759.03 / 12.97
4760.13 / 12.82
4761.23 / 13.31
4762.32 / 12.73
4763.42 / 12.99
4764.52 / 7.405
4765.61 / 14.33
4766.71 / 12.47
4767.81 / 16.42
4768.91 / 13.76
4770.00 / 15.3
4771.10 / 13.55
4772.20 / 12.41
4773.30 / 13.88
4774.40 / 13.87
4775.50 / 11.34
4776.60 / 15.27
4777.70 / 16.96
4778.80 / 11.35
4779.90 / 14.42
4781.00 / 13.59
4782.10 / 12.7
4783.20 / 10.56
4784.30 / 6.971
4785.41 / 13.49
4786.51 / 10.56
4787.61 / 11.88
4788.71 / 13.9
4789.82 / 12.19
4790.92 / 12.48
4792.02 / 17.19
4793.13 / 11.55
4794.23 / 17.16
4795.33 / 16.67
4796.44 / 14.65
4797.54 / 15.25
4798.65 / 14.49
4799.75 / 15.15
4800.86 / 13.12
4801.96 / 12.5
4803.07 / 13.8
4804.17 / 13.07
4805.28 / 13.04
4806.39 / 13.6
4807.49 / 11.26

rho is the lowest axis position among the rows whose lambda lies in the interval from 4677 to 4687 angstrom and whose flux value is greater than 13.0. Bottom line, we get 4678.63 angstrom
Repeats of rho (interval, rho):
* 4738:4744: 4739.35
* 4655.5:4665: 4656.06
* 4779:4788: 4779.90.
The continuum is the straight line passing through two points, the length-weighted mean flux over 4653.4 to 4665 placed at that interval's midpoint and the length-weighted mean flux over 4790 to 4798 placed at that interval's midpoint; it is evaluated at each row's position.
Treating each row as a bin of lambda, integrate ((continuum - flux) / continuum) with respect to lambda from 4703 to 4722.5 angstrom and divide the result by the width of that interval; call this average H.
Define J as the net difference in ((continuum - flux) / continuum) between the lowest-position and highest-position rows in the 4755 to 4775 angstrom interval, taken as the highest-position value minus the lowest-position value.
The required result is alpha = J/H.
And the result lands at 1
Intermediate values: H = 0.058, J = 0.1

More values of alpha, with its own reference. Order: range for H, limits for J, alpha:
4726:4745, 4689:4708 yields -6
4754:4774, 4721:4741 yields 0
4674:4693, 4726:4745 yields 10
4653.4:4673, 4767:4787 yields 11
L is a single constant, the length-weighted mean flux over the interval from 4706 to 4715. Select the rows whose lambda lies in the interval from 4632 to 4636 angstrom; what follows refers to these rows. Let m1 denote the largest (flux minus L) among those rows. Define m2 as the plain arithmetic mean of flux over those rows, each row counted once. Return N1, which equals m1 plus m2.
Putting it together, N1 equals 16.9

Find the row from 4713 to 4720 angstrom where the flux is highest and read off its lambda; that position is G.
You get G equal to 4716.49 angstrom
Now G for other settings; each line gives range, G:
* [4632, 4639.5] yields 4635.74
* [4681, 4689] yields 4686.18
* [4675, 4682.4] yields 4676.48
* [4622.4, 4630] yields 4622.95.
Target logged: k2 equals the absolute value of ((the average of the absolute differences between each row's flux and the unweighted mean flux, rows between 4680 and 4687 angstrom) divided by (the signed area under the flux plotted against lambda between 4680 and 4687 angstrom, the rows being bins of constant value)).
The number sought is 0.016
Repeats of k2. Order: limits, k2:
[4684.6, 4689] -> 0.019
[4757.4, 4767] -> 0.010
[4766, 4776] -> 0.008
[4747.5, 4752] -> 0.028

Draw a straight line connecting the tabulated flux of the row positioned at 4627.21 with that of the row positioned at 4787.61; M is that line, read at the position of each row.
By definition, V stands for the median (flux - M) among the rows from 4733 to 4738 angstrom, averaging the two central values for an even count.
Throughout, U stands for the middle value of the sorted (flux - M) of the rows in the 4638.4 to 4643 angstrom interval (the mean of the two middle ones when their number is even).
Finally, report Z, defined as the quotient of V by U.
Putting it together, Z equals 9.1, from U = 0.2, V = 1.7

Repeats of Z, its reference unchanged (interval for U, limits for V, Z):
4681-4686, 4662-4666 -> 1.8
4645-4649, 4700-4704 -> 0.3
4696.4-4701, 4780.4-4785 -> -0.2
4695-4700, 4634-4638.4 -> 0.4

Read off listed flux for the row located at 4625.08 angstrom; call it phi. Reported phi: 13.46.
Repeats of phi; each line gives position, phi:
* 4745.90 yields 9.986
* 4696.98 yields 16.06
